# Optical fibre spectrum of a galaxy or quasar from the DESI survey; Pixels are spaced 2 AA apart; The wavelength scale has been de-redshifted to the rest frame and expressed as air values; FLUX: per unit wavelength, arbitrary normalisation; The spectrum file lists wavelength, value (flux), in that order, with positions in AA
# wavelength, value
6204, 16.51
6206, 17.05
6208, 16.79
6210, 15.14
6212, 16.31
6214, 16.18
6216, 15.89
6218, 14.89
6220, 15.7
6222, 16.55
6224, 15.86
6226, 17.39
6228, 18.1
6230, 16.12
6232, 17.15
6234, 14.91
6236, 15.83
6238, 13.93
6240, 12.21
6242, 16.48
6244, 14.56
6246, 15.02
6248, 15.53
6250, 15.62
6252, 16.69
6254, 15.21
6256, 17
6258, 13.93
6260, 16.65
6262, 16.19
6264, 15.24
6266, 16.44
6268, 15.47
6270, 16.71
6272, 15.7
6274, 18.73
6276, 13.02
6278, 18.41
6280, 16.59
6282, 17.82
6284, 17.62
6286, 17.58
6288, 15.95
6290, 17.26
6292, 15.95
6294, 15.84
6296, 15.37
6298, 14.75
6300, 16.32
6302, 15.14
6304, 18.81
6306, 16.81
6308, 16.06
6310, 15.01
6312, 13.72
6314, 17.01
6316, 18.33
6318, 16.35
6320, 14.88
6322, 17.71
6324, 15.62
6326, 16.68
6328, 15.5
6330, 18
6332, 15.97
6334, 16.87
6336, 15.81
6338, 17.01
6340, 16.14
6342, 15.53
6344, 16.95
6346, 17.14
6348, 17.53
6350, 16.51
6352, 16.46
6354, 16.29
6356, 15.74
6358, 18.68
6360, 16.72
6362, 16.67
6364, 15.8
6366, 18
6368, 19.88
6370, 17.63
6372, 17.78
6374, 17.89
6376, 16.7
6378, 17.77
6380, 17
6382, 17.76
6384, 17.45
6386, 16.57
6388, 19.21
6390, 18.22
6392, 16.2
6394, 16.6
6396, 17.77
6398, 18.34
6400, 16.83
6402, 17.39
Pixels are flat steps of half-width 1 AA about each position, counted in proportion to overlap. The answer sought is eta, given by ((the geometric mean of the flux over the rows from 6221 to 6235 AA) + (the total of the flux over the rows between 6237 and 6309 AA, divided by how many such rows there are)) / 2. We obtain 16.3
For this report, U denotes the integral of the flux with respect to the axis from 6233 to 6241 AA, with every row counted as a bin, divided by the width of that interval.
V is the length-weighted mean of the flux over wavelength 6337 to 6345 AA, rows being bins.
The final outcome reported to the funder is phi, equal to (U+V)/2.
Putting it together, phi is 15.3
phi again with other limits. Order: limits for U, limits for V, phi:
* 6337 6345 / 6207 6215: 16.3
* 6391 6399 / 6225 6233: 17.2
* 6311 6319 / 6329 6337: 16.5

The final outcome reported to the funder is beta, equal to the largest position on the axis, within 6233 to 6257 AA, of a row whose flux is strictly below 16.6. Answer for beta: 6254 AA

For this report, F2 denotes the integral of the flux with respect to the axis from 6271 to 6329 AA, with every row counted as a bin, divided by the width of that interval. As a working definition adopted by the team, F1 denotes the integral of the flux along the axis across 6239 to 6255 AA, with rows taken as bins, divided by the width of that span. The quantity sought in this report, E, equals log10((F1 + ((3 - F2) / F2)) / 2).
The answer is 0.856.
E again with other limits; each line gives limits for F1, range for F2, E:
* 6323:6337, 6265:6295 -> 0.890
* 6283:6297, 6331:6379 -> 0.895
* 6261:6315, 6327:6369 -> 0.888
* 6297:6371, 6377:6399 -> 0.897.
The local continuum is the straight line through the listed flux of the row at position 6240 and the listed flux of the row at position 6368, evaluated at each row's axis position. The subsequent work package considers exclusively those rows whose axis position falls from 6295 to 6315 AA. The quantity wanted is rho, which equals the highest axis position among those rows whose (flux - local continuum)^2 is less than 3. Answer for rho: 6314 AA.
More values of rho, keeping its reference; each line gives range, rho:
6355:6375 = 6368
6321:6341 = 6338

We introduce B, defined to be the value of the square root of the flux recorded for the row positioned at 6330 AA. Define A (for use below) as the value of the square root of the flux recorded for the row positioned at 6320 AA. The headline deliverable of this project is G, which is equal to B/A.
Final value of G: 1.10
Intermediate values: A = 3.86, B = 4.24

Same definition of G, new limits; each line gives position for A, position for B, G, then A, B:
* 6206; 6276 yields 0.87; 4.13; 3.61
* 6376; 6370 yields 1.03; 4.09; 4.20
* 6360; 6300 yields 0.99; 4.09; 4.04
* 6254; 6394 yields 1.04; 3.90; 4.07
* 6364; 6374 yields 1.06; 3.97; 4.23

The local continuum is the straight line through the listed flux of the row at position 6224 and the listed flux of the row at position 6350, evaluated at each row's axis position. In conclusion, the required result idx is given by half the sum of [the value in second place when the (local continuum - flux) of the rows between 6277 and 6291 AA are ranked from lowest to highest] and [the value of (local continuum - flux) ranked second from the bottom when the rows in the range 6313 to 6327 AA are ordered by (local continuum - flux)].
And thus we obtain -1.5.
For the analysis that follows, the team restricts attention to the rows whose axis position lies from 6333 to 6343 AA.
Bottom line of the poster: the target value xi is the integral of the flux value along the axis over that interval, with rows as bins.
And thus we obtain 163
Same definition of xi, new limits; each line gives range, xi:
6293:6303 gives 155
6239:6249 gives 148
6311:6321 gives 161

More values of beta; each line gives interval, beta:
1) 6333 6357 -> 6356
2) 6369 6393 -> 6392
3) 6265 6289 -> 6288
